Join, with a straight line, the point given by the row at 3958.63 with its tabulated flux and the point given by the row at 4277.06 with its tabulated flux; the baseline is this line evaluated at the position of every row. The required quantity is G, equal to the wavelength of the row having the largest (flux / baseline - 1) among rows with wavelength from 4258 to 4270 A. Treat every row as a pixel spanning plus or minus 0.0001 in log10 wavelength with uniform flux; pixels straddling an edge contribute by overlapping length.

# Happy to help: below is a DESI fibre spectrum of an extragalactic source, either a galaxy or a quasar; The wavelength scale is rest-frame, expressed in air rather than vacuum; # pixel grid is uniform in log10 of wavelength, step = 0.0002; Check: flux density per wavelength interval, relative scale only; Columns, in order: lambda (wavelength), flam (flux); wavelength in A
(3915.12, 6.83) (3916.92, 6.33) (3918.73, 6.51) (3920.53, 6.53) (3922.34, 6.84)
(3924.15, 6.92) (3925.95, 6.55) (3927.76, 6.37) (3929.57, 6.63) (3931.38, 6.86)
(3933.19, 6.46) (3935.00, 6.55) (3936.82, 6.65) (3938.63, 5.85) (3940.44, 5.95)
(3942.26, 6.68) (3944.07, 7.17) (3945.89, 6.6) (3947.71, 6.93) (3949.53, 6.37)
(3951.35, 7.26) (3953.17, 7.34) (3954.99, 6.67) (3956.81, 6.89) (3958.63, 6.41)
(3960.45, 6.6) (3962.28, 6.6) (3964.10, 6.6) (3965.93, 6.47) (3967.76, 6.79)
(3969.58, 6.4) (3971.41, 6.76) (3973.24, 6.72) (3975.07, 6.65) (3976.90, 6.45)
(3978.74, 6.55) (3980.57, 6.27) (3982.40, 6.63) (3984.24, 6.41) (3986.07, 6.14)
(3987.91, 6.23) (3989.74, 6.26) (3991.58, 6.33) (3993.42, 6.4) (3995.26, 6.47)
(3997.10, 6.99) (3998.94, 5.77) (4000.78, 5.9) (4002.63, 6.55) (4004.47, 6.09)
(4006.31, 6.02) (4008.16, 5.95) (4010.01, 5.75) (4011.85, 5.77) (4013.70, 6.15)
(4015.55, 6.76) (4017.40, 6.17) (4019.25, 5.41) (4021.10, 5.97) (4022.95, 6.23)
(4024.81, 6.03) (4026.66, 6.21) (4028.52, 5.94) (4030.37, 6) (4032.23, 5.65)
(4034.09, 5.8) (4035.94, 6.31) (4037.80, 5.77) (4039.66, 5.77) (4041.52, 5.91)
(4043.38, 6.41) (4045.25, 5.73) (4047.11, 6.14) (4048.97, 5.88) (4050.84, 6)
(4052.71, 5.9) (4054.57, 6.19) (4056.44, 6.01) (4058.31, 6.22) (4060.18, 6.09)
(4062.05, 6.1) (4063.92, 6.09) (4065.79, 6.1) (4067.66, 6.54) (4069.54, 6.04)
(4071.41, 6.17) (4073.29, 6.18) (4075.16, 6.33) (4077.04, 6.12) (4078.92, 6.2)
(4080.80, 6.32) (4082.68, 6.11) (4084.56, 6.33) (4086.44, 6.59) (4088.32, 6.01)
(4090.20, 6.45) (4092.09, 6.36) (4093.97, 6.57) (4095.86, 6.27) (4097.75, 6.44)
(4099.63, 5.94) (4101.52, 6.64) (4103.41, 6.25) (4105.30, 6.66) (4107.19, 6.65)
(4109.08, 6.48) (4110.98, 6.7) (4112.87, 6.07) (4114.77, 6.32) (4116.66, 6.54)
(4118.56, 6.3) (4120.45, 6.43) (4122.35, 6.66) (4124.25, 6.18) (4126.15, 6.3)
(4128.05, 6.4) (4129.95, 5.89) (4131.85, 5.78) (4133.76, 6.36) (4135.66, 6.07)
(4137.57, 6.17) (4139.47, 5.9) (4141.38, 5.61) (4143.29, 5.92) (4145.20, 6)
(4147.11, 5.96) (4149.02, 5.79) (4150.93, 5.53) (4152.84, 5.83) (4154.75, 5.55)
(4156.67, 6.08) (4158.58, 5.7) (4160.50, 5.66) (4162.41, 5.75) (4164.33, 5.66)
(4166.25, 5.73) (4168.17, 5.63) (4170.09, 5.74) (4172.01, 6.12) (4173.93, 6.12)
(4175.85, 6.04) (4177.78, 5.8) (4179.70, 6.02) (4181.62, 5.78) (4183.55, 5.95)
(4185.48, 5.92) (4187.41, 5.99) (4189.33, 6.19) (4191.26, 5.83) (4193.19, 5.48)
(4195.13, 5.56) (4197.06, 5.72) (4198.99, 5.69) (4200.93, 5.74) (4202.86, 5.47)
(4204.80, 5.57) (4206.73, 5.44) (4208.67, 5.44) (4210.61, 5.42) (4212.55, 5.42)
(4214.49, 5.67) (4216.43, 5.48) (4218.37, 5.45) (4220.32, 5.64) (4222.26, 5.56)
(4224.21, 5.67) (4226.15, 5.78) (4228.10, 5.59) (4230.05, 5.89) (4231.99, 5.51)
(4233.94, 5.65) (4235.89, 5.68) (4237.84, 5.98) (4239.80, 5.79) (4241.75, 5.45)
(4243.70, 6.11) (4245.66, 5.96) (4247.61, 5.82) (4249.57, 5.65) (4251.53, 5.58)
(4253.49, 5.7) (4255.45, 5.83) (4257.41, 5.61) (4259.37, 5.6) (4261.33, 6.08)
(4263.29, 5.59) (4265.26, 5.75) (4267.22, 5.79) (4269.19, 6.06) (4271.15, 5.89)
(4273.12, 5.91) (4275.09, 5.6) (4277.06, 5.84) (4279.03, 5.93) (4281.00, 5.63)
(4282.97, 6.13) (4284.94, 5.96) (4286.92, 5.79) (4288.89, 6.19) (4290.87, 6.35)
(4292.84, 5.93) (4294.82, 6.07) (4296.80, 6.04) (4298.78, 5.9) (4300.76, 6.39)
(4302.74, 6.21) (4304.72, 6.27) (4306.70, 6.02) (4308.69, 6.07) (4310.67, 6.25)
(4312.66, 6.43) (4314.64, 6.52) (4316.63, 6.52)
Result 4261.33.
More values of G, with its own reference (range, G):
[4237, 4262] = 4261.33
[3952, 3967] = 3953.17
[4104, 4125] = 4110.98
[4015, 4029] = 4015.55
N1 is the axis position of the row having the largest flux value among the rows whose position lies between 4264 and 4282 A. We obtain 4269.19 A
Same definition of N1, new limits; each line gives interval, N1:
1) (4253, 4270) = 4261.33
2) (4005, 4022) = 4015.55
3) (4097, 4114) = 4110.98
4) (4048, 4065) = 4058.31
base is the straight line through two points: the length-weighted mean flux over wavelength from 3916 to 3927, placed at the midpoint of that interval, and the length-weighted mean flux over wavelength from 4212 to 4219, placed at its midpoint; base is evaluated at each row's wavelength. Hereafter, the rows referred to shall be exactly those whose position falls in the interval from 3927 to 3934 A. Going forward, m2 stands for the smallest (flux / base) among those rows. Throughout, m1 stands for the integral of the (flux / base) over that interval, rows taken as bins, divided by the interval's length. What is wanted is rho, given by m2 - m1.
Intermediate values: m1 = 1.00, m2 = 0.97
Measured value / -0.034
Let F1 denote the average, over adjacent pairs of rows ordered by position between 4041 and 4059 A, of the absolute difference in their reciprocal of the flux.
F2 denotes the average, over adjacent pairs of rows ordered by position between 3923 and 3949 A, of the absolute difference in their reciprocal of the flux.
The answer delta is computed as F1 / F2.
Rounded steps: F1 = 0.0084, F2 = 0.0083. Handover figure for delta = 1.0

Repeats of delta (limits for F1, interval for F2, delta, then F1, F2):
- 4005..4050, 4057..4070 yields 2.0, 0.0092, 0.0047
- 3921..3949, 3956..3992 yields 1.8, 0.0079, 0.0045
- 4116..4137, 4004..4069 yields 1.0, 0.0072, 0.0075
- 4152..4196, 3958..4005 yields 0.9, 0.0055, 0.0061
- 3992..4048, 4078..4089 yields 1.4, 0.0098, 0.0070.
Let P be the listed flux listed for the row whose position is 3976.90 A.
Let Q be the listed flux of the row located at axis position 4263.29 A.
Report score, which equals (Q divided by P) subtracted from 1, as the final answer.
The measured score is 0.13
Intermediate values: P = 6.45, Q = 5.59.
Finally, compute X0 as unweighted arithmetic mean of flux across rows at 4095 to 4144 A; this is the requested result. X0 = 6.27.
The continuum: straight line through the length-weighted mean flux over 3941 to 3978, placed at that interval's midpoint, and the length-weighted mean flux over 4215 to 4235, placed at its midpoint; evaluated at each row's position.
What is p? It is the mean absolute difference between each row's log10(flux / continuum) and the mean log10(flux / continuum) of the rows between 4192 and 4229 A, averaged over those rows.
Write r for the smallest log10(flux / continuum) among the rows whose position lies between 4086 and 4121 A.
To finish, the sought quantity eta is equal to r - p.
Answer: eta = -0.023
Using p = 0.009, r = -0.014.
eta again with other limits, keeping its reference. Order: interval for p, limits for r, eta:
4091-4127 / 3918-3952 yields -0.077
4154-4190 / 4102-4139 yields -0.031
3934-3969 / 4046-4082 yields -0.050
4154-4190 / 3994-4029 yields -0.092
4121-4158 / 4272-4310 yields -0.001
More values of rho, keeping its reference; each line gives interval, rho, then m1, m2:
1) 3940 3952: -0.121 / 1.03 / 0.91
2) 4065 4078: -0.030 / 1.03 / 1.00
